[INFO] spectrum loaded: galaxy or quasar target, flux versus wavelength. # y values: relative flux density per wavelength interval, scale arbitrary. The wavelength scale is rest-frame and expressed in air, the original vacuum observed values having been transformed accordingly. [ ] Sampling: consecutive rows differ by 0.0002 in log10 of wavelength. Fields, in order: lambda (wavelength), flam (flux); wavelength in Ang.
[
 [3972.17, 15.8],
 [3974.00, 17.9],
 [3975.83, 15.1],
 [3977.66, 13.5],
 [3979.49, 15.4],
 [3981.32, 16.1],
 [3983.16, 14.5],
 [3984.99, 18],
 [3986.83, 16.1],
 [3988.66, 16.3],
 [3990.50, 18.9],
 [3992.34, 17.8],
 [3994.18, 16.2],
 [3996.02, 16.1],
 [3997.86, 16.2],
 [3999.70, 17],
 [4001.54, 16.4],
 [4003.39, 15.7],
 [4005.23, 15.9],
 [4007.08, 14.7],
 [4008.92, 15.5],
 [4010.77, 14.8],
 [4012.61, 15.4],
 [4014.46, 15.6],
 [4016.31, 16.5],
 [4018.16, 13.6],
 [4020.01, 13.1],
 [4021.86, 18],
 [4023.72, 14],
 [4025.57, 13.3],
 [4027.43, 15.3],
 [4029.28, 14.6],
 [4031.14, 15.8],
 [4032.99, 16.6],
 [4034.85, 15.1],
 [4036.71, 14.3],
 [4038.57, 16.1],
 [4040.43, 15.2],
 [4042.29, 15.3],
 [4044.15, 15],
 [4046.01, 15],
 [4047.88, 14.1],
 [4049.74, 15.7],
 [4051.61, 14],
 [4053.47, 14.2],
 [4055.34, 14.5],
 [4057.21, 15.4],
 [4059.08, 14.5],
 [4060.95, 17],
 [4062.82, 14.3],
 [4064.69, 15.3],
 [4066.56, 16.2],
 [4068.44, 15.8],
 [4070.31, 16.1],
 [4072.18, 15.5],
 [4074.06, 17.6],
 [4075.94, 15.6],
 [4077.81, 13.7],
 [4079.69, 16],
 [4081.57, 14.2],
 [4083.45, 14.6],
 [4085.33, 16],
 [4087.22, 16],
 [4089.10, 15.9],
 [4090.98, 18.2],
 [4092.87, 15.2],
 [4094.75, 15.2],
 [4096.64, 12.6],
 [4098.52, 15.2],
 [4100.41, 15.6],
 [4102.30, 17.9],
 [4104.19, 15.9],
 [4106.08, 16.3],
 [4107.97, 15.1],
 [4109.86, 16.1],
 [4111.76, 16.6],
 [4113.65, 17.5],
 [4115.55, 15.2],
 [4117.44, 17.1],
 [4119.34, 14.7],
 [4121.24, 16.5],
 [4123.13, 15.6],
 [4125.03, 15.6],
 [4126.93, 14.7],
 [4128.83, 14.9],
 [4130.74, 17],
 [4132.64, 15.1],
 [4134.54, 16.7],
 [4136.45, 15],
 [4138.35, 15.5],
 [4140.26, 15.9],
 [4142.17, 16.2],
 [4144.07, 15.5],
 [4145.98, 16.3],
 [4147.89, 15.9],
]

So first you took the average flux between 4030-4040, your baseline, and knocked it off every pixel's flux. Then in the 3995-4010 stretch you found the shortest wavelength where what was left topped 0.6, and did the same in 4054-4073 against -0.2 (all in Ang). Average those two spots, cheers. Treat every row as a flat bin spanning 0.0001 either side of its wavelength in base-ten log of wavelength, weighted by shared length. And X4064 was 4027.5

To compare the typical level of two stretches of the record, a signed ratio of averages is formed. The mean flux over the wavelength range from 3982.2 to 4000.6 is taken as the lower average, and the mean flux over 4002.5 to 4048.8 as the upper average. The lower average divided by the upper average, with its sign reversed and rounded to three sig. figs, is -1.10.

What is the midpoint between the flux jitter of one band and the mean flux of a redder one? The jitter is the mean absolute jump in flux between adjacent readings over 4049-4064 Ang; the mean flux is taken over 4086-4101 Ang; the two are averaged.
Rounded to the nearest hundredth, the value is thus 8.40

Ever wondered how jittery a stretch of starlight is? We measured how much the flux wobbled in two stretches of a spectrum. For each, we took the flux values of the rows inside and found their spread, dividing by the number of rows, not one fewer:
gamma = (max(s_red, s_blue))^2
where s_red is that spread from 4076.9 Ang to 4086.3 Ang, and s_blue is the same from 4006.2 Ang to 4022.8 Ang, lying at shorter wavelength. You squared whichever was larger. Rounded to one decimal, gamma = 1.9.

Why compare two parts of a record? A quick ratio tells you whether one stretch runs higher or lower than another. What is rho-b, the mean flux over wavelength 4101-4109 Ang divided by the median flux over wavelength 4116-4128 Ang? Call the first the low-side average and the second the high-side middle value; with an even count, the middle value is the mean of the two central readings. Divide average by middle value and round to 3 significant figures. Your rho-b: 1.04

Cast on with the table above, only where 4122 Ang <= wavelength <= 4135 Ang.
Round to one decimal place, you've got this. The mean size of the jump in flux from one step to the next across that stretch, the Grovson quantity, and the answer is 1.1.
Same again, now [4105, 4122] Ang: 1.5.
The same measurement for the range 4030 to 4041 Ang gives 1.2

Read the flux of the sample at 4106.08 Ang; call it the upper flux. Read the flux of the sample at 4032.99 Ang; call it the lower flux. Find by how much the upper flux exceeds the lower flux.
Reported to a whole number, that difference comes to 0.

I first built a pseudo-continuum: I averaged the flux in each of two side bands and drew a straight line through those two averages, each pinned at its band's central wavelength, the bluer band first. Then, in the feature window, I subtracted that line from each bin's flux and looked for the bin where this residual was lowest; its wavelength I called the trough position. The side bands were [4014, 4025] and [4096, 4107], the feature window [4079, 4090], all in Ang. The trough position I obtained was 4081.57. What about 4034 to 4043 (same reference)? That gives 4036.71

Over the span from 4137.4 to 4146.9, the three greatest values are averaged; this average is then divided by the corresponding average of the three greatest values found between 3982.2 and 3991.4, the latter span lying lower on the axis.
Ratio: 0.91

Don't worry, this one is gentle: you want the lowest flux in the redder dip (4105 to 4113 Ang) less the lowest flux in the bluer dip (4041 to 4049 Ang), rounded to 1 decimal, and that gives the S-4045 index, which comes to 1.0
